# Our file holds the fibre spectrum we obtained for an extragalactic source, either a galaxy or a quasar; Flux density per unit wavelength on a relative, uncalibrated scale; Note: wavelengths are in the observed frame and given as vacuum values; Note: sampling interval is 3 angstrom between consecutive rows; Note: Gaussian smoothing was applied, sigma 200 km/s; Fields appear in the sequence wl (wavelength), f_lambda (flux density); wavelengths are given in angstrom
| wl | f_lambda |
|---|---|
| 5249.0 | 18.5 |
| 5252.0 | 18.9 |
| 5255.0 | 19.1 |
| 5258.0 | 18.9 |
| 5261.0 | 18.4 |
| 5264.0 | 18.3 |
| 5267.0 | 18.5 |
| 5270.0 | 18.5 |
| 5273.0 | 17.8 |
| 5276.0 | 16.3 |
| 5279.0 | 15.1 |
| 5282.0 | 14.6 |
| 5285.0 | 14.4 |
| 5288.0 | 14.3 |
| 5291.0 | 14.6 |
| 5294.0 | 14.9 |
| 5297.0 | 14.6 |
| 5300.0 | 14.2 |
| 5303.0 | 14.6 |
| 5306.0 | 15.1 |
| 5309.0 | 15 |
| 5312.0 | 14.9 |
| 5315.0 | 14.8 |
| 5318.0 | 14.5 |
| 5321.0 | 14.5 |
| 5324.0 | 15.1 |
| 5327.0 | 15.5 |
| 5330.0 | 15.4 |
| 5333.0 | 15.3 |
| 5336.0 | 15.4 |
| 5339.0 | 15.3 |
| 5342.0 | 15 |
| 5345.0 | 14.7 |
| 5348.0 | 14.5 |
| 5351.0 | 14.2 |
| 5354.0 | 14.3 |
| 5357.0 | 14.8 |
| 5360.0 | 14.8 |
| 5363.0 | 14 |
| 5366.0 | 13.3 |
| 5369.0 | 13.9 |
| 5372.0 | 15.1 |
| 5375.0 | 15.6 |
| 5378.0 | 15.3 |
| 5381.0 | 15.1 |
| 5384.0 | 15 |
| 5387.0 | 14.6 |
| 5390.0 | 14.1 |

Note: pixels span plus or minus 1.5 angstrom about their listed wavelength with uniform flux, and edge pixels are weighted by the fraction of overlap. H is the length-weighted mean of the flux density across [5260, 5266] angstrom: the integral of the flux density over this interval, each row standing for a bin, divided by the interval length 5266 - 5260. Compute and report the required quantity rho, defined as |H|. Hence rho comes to 18.4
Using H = 18.4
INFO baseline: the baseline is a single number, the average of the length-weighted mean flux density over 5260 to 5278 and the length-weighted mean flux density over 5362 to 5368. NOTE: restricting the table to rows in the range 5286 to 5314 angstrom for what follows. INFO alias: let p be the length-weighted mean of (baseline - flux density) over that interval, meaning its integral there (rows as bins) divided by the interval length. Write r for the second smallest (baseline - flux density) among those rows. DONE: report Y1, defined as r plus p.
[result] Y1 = 1.8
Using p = 1.07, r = 0.76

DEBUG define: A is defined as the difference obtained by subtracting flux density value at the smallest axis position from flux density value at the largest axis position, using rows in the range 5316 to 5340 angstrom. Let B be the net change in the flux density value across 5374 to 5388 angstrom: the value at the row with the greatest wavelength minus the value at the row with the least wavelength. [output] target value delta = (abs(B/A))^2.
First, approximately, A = 0.80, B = -1.0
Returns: 2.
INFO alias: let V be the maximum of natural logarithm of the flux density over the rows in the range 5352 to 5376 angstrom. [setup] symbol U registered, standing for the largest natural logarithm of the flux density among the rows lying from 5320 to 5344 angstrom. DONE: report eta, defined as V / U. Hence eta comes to 1.00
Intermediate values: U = 2.74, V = 2.75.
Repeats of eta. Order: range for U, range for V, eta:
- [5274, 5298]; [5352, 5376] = 0.98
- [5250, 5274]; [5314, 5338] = 0.93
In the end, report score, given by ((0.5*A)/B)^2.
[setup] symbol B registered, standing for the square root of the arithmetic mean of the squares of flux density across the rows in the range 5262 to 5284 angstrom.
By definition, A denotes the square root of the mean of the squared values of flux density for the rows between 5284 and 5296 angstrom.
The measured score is 0.181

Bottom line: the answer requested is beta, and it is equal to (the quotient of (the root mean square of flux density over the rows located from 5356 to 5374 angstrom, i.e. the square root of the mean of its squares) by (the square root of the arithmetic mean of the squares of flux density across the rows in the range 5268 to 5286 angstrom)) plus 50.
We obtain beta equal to 50.9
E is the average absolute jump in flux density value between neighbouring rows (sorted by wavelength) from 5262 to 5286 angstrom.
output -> 0.61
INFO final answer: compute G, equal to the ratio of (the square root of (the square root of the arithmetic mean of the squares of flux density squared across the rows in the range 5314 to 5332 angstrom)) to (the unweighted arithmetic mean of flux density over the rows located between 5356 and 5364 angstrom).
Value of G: 1.03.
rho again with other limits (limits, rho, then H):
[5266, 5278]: 17.6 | 17.6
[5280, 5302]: 14.5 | 14.5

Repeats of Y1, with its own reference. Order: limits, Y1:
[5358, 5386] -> 1.5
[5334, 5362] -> 1.4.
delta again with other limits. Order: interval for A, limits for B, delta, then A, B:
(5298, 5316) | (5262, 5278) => 11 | 0.60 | -2.0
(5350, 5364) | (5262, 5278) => 100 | -0.20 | -2.0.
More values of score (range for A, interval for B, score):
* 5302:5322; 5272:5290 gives 0.228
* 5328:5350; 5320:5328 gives 0.252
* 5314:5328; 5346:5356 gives 0.270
